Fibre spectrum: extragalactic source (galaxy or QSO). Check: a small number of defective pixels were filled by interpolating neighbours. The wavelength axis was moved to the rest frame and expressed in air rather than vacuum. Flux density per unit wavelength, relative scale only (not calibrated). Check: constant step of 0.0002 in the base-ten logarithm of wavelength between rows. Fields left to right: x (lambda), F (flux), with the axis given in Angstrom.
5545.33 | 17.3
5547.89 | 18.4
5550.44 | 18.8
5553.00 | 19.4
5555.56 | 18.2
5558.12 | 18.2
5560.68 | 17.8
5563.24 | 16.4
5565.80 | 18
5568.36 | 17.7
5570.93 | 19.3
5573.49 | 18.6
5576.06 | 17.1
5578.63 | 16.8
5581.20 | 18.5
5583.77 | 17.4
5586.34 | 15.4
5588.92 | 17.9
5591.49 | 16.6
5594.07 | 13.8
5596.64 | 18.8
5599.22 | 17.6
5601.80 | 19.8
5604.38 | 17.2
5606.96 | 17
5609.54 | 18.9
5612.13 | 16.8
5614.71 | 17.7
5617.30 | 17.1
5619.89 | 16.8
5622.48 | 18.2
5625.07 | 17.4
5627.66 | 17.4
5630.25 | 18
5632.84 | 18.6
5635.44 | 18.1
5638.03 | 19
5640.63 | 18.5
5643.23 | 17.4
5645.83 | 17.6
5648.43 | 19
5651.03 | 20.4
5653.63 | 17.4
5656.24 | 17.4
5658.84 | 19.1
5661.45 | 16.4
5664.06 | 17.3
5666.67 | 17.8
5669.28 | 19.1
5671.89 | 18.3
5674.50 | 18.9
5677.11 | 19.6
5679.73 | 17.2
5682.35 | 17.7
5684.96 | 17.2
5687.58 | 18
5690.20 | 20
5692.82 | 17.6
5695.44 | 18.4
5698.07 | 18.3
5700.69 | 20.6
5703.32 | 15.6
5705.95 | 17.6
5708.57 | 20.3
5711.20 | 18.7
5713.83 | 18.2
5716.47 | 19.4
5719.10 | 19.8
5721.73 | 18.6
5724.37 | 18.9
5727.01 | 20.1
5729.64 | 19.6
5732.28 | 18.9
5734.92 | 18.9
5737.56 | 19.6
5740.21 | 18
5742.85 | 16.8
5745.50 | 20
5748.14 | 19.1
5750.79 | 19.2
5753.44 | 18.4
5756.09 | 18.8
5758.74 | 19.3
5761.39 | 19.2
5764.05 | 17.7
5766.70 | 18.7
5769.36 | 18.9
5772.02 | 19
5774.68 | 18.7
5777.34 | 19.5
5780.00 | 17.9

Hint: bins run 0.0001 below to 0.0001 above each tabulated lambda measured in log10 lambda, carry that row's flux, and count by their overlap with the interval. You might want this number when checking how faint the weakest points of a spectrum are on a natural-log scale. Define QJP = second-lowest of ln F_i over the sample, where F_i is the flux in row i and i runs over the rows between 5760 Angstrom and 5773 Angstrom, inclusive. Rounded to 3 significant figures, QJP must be 2.93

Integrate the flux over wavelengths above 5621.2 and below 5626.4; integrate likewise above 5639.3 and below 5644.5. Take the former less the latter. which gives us -1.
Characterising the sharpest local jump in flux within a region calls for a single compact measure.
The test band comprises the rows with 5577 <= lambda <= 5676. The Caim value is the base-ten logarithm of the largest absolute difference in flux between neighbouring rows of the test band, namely 0.70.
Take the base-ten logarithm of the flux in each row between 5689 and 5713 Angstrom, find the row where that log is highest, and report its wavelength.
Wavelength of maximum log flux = 5700.69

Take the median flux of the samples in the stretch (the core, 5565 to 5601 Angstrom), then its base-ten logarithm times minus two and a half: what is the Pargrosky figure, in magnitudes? -3.12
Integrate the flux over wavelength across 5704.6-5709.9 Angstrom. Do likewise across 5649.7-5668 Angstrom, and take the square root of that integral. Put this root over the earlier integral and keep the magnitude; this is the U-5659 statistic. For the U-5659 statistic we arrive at 0.18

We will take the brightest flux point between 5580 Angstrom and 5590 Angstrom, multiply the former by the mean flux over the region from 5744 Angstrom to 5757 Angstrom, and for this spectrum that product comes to 353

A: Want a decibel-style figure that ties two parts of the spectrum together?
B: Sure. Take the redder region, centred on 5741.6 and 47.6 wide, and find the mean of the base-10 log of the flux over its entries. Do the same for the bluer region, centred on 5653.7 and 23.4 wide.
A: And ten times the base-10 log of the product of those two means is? 2.05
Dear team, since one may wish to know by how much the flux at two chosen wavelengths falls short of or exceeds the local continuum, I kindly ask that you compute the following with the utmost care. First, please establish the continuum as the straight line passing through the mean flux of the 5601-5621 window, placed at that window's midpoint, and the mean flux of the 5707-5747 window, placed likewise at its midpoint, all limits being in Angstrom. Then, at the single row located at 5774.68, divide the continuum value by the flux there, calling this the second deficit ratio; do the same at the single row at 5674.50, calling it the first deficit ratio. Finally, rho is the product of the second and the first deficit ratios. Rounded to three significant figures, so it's 1.02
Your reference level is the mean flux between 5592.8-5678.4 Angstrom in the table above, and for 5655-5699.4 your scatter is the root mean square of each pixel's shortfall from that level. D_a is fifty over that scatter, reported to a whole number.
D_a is 53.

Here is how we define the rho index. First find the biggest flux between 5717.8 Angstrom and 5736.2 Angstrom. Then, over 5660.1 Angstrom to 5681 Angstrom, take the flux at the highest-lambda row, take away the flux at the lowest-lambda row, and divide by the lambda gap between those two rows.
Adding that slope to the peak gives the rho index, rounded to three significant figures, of 20.1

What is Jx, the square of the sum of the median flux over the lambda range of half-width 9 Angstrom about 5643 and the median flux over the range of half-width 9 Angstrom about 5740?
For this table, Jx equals 1399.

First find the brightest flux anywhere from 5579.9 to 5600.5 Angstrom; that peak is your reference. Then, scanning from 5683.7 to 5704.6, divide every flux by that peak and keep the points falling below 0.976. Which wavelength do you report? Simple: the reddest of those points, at 5703.32 Angstrom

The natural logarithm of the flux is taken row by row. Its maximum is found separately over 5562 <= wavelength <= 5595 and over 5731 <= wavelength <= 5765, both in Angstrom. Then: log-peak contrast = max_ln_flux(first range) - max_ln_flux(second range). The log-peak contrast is -0.036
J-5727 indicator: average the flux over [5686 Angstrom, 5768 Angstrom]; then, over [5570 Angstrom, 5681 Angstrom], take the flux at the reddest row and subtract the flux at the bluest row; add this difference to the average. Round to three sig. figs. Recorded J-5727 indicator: 16.7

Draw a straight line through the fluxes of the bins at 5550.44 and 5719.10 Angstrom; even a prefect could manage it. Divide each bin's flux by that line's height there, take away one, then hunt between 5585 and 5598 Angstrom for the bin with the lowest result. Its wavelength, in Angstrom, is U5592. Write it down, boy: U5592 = 5594.07 Angstrom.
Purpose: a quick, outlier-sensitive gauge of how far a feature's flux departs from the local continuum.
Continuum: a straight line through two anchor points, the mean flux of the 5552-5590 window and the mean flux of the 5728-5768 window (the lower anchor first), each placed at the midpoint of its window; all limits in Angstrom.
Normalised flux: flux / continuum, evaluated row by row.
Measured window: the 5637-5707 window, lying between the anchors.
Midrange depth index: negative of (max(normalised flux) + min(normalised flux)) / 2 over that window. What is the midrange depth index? -0.98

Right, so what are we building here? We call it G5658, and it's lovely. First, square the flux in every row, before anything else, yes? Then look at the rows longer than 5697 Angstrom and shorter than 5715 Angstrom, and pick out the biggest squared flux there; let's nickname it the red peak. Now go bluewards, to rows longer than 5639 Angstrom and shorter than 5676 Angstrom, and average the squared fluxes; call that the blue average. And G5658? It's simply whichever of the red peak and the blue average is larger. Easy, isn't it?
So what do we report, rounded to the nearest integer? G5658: 424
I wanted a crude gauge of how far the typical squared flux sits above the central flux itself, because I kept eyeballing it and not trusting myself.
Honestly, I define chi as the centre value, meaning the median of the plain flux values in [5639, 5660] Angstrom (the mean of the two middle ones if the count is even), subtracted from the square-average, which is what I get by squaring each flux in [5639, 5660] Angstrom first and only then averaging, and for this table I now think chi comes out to 320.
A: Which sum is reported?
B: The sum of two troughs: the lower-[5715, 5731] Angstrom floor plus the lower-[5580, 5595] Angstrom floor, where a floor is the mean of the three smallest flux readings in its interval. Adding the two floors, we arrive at 34.2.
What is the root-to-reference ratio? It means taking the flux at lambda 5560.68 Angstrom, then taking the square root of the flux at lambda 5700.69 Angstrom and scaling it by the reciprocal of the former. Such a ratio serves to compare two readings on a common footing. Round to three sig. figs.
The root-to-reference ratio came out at 0.255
